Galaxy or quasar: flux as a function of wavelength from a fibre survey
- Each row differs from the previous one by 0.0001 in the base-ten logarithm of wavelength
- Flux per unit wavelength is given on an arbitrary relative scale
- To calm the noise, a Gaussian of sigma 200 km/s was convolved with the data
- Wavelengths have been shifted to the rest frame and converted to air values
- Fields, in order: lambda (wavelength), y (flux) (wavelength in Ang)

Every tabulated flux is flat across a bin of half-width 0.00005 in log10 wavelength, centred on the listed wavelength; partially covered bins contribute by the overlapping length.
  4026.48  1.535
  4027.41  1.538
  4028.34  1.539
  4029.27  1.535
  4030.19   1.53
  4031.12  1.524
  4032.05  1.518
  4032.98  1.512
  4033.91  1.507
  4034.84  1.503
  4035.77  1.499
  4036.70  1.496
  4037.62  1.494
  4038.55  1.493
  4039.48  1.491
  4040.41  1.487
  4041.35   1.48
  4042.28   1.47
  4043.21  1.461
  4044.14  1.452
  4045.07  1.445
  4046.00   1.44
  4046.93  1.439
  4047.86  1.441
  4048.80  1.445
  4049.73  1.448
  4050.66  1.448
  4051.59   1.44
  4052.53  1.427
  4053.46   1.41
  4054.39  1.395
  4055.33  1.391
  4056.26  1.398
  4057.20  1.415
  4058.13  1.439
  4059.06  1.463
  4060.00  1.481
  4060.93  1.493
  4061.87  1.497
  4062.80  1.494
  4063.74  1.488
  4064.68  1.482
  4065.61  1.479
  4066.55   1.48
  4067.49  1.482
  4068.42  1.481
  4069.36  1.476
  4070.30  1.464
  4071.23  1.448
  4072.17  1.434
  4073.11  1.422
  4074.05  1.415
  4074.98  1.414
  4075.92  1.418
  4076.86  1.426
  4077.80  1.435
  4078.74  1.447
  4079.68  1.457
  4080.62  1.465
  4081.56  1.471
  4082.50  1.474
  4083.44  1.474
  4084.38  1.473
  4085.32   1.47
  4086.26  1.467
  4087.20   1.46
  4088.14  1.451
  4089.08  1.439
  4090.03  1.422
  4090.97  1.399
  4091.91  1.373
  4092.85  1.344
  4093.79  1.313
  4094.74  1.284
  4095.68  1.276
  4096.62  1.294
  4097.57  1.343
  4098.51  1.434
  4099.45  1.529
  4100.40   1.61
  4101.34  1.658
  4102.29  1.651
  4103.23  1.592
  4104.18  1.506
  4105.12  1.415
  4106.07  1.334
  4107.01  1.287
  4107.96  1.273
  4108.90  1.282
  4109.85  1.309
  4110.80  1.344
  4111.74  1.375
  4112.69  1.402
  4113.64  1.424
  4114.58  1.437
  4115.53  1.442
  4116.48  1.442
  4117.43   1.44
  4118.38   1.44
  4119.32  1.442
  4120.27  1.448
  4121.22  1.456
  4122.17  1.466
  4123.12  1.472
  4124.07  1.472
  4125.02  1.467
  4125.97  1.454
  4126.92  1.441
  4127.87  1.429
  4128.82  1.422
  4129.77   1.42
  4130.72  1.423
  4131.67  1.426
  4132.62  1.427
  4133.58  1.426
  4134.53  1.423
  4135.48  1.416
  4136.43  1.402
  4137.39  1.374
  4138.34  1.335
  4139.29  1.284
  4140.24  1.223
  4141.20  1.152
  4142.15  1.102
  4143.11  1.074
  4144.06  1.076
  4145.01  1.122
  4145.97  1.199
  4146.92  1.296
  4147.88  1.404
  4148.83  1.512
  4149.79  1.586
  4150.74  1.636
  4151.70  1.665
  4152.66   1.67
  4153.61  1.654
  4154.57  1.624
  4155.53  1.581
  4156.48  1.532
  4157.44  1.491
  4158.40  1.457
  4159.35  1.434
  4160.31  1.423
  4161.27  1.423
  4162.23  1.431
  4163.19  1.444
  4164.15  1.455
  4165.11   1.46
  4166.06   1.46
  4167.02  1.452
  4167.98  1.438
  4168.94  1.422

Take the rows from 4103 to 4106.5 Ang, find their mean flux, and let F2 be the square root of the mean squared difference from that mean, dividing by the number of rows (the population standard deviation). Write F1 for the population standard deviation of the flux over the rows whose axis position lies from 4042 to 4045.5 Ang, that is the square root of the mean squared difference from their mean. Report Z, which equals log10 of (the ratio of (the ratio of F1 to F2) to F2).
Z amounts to 0.0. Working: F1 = 0.009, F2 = 0.097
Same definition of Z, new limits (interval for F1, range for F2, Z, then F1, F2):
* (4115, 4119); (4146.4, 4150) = -1.1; 0.001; 0.110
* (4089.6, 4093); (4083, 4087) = 3.6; 0.029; 0.003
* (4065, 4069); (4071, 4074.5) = 0.9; 0.001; 0.013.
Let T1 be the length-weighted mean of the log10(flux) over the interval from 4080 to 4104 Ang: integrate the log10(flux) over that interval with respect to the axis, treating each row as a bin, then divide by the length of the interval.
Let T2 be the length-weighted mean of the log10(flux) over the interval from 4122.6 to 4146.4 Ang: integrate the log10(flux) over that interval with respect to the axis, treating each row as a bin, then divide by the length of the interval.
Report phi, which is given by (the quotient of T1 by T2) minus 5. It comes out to -3.72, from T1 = 0.159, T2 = 0.124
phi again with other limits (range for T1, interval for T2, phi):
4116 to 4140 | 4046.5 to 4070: -4.06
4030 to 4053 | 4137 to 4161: -3.80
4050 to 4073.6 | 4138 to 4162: -3.85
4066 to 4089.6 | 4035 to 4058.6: -3.99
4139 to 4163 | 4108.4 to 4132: -4.07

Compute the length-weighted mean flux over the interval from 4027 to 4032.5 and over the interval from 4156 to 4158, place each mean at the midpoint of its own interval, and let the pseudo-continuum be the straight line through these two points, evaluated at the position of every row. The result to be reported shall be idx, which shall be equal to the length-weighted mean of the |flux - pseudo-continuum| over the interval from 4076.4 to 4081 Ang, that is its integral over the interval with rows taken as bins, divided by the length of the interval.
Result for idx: 0.077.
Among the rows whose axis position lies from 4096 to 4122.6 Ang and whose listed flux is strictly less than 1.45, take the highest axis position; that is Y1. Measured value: 4120.27 Ang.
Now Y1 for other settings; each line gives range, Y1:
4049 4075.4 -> 4074.98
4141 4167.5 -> 4163.19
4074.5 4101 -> 4098.51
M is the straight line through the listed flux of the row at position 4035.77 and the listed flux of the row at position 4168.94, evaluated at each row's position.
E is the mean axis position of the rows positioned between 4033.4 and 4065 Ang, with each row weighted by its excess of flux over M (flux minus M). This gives 4050.9 Ang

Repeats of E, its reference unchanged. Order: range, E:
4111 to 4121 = 4113.7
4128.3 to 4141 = 4137.5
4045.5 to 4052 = 4048.7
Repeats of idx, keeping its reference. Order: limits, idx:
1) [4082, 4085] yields 0.049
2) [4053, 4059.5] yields 0.111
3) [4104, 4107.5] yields 0.144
